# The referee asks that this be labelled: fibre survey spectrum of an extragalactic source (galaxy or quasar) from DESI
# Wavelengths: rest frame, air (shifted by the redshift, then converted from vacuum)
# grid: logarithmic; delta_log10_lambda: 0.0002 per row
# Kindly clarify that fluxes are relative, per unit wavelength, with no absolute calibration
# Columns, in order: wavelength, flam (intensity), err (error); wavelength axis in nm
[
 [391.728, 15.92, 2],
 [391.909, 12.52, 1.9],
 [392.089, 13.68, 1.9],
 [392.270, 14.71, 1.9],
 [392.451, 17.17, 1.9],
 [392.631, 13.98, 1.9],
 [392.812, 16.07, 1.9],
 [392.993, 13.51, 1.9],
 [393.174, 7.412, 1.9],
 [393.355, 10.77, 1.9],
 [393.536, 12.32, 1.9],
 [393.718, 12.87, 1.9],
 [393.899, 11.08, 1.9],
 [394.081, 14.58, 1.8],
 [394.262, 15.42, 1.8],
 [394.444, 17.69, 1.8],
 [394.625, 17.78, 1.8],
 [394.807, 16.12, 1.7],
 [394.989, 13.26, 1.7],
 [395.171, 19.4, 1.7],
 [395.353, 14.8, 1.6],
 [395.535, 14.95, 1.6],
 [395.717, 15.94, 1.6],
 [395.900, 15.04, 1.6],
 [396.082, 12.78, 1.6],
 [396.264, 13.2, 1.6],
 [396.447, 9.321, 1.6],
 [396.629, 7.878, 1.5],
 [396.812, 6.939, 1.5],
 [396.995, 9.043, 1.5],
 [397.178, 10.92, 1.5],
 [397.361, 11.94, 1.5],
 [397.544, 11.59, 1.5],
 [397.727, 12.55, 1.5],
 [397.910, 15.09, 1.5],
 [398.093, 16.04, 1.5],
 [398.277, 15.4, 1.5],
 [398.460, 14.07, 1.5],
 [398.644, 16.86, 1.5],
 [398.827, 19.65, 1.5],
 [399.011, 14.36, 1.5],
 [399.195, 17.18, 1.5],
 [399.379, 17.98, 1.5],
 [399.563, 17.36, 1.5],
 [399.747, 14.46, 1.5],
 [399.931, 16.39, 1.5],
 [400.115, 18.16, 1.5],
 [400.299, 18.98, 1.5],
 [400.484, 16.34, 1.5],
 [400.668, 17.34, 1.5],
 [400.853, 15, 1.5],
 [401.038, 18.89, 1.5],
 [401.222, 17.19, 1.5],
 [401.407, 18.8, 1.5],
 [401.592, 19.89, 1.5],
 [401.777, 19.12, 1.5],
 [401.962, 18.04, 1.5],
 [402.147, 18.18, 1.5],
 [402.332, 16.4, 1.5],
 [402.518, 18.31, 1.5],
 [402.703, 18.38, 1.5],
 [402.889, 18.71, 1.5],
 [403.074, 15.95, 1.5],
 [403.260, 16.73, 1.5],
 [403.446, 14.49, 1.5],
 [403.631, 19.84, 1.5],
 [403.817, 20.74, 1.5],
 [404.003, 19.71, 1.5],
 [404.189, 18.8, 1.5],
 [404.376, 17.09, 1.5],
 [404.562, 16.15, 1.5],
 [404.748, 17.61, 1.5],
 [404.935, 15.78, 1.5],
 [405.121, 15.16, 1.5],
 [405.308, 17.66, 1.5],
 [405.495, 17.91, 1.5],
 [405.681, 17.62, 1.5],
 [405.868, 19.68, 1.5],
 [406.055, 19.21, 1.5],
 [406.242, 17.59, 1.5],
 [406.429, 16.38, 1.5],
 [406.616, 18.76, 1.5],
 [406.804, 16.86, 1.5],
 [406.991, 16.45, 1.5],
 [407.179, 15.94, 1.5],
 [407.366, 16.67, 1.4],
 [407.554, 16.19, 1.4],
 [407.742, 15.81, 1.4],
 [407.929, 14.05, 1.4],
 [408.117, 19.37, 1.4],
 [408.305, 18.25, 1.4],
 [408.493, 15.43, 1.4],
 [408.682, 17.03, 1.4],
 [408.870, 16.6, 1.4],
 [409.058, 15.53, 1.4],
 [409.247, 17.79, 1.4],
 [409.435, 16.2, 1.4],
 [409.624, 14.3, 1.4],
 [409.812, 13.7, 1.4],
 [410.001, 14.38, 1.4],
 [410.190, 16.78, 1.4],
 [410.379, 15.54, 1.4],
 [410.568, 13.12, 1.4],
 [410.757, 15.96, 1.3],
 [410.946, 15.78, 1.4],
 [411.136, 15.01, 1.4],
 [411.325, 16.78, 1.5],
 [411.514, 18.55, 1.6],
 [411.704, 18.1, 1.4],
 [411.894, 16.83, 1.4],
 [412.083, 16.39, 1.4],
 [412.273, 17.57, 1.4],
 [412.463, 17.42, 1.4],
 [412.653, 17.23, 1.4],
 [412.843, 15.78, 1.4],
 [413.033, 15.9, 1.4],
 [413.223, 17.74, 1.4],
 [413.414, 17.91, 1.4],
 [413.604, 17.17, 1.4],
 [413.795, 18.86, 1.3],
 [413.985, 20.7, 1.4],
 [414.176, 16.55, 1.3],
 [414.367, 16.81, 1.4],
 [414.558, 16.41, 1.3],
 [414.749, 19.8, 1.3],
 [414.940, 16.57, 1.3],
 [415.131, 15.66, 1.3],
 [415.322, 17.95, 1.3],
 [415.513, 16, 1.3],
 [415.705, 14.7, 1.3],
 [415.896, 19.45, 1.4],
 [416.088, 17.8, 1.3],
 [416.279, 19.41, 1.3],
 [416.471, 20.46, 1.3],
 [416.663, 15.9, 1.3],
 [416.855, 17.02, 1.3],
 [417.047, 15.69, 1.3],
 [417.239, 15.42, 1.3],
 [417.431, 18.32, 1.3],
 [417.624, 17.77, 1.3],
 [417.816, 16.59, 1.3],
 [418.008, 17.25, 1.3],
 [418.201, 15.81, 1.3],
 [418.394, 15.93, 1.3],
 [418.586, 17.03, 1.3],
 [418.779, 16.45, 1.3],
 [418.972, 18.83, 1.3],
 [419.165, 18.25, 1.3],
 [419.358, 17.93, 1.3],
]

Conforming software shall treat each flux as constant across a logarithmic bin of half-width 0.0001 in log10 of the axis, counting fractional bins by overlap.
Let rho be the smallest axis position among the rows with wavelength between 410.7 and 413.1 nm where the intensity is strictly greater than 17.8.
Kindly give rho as 411.514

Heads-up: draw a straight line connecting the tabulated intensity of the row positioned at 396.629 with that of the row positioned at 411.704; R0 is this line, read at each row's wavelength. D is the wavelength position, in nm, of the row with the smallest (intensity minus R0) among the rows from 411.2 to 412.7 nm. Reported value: 412.083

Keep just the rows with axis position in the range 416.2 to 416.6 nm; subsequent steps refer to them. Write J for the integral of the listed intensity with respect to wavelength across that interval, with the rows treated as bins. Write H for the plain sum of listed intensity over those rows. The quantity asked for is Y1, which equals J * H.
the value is 313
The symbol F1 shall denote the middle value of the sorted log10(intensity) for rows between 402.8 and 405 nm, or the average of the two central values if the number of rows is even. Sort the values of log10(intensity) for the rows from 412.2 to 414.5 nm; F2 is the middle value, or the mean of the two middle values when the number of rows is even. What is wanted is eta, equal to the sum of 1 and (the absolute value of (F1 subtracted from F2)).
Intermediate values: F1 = 1.24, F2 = 1.24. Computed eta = 1.00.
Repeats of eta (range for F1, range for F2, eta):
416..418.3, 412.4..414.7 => 1.00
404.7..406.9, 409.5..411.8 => 1.05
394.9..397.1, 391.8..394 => 1.00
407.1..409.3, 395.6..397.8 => 1.14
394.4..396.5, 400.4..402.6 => 1.08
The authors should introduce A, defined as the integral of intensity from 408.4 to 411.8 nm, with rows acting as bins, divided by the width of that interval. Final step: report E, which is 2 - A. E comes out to -13.9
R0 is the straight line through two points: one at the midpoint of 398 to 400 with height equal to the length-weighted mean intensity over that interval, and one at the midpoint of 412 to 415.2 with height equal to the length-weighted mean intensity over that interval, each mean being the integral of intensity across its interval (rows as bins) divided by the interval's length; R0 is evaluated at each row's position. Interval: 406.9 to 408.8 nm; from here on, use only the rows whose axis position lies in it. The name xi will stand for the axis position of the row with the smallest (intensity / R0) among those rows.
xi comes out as 407.929 nm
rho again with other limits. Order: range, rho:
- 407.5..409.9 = 408.117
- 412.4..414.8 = 413.414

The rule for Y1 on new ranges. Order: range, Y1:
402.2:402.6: 241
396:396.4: 131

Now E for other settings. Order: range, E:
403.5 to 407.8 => -15.5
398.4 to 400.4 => -14.9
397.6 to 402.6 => -14.9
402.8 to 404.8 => -15.8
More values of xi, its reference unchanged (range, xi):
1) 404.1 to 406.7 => 405.121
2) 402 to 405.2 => 403.446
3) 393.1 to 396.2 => 393.174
